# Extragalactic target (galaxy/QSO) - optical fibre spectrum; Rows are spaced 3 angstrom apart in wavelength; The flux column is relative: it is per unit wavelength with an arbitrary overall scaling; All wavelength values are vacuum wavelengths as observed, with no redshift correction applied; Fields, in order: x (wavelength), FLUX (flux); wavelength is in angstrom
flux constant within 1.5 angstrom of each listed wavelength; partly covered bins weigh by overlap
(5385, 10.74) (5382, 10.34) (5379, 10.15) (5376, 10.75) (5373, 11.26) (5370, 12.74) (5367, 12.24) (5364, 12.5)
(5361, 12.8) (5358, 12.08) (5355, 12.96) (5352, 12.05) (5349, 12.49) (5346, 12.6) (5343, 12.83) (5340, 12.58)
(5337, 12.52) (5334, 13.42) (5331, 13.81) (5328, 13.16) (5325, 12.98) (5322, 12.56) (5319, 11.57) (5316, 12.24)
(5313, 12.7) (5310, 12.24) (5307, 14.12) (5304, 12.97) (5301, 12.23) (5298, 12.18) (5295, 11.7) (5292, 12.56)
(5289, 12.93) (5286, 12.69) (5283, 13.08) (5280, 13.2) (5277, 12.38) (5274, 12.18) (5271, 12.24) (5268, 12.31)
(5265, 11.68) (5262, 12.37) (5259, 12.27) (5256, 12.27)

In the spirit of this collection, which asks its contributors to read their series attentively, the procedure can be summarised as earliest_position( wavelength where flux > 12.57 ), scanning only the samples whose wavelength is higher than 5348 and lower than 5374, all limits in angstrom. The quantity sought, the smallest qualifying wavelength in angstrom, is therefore 5355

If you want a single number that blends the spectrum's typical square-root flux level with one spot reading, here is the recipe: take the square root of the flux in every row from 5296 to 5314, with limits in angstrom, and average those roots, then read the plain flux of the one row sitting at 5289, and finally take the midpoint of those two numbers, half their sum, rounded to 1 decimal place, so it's 8.2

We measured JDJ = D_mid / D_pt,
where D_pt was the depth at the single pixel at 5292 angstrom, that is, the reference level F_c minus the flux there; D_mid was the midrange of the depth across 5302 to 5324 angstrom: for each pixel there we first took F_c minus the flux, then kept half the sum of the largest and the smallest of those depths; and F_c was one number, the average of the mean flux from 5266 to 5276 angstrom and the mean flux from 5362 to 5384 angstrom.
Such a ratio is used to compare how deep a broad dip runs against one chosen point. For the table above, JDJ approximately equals 1.4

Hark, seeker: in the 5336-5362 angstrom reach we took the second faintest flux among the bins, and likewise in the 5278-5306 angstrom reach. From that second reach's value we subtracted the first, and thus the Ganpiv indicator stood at 0.10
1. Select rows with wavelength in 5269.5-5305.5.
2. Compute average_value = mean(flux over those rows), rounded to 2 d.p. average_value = 12.53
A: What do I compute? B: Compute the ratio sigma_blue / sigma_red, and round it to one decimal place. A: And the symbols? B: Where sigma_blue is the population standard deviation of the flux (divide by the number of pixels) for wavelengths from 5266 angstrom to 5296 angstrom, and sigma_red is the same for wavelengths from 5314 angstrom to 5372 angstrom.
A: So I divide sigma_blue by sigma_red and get 0.9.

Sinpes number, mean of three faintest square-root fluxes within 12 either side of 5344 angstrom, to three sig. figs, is 3.51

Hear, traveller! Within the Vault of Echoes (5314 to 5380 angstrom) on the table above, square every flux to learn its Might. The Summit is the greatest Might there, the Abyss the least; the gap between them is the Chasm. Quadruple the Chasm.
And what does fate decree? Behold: 351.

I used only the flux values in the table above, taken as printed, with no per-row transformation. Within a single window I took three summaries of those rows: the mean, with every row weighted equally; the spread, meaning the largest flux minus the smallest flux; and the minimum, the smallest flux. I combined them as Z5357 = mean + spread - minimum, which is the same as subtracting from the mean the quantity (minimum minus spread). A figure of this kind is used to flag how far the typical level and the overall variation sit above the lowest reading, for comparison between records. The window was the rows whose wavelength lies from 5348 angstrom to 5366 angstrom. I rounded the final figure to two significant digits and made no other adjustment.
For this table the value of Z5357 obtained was 1.3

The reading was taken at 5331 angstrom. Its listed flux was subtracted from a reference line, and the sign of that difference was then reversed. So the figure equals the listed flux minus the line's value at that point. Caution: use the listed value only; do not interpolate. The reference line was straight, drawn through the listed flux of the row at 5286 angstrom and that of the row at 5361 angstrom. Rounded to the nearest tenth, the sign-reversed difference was 1.1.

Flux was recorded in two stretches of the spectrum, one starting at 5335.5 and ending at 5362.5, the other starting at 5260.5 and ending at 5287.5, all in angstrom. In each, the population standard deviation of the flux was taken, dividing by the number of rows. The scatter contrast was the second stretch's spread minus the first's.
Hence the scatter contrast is 0.1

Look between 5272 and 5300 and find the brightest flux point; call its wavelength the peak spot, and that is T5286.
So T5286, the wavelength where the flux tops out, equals 5280 angstrom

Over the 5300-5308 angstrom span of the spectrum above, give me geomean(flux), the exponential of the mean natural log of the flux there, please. 13.1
